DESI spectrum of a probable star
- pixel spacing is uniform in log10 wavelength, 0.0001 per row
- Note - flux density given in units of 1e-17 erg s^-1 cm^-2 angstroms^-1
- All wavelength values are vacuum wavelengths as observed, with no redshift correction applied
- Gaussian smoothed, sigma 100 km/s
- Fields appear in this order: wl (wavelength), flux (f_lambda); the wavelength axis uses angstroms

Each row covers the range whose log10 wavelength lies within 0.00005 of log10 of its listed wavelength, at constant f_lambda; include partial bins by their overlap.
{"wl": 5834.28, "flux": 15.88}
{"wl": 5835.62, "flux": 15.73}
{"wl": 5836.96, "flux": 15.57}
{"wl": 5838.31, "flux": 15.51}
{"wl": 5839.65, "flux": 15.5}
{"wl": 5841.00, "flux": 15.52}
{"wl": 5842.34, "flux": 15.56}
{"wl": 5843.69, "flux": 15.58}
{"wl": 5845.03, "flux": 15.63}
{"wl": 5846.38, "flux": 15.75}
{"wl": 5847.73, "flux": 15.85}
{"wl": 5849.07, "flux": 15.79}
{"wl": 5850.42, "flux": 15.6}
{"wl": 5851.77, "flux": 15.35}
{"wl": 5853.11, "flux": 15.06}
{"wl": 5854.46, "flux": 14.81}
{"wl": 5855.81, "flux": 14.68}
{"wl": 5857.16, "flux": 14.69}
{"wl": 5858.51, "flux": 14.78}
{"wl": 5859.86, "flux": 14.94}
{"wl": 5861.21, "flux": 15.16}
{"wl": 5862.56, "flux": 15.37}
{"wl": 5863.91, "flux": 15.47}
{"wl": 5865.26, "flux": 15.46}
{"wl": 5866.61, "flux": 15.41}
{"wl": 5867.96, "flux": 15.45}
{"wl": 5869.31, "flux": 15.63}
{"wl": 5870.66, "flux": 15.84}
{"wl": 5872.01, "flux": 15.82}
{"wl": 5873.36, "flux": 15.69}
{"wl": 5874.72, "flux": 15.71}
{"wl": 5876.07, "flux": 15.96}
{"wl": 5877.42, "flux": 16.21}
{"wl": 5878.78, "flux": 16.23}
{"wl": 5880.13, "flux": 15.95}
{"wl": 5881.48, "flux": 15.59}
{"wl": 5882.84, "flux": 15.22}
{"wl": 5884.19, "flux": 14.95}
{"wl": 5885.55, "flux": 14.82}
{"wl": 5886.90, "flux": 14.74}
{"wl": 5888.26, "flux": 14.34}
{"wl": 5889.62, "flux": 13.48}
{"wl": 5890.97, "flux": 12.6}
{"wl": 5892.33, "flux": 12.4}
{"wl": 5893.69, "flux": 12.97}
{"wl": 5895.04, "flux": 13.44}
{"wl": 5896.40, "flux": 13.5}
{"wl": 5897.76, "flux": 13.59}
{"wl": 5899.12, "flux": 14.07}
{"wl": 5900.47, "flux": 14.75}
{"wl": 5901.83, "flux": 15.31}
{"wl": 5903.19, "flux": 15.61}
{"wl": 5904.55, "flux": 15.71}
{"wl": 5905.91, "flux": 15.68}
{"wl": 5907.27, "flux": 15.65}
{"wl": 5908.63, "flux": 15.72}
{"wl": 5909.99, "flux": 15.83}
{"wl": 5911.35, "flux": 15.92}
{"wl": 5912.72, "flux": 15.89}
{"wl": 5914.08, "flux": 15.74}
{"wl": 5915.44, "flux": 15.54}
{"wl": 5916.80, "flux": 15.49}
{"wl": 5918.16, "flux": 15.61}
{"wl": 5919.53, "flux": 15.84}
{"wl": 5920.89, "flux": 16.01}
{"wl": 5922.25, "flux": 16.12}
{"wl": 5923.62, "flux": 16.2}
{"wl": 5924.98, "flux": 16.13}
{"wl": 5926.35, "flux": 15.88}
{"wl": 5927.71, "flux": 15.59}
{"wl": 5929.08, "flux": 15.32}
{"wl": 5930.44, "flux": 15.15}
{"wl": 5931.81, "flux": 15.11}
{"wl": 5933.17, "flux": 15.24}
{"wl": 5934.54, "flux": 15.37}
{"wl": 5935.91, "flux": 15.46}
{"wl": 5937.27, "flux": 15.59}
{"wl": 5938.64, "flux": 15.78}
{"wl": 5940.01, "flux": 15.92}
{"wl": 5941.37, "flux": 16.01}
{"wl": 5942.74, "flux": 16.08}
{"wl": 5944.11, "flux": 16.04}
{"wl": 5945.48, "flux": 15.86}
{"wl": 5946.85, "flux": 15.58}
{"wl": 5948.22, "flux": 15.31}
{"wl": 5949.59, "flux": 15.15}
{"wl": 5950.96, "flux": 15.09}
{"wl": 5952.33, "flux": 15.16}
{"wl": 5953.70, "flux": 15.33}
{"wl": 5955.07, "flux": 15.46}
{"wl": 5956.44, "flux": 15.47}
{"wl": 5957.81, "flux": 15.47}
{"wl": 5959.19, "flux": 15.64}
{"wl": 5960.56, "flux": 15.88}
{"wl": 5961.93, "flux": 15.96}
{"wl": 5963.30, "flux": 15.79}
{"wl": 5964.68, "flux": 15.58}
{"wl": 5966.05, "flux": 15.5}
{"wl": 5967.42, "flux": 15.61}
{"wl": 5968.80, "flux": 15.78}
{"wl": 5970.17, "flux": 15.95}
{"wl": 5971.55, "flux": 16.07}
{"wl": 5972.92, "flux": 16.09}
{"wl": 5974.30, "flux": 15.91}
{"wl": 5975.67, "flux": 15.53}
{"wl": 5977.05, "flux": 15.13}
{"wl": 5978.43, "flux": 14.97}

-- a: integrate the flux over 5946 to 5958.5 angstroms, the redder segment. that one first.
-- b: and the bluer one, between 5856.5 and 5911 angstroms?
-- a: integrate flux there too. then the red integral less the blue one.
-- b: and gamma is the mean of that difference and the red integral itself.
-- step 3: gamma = -217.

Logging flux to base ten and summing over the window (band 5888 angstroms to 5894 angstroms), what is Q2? 5.59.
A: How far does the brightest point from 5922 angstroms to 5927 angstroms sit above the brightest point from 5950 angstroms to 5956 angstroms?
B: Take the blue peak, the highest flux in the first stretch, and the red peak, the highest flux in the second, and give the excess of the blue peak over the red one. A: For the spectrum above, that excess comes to 0.7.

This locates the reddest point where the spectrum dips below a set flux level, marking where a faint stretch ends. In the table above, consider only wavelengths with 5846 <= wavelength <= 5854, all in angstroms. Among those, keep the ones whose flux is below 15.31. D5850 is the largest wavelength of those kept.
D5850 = 5853.11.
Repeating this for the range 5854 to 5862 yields 5861.21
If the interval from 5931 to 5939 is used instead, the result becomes 5933.17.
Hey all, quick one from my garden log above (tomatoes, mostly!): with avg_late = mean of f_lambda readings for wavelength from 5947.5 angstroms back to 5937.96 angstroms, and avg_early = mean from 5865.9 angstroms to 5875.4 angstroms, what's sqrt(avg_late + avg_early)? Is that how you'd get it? 5.62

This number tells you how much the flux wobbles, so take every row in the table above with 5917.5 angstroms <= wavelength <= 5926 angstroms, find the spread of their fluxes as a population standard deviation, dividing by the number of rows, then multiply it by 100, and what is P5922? 20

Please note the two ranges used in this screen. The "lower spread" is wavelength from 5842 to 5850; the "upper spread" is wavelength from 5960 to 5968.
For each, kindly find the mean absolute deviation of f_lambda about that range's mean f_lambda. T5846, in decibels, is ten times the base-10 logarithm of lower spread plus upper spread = -5.9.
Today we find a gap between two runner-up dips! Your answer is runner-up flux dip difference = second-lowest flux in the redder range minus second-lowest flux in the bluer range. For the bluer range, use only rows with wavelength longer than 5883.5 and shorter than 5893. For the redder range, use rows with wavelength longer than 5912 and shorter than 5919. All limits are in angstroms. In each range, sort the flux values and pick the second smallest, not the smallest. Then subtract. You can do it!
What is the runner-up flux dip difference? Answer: 2.9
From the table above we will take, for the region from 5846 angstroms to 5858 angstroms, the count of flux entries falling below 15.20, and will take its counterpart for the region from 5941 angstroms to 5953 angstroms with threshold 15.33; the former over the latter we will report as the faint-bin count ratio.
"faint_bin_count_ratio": 1.0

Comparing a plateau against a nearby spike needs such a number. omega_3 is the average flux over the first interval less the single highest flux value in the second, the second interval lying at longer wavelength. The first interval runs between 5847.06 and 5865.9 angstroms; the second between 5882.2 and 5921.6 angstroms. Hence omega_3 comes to -0.80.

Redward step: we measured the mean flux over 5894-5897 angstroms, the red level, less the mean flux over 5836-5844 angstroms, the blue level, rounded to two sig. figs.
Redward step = -2.1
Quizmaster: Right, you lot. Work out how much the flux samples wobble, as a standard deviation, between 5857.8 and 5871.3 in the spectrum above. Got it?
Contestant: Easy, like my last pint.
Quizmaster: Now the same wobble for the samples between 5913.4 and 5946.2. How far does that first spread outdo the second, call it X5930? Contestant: 0.0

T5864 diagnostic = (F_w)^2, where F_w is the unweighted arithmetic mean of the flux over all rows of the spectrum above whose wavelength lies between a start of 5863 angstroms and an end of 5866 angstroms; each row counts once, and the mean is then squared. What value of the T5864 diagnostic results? 239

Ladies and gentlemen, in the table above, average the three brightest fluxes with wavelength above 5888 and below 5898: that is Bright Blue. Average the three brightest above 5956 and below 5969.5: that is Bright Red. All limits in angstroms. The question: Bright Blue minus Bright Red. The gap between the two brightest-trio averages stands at -2.1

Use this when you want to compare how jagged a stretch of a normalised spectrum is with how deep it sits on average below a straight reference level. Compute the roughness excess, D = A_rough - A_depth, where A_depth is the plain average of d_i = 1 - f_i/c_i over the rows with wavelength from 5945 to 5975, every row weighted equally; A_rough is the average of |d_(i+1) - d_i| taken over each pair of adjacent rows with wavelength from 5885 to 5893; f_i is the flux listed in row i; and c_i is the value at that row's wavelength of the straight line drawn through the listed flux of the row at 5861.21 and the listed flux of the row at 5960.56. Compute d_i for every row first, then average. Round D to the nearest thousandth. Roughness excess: 0.016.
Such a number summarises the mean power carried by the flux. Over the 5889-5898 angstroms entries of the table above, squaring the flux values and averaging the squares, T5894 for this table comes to 173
